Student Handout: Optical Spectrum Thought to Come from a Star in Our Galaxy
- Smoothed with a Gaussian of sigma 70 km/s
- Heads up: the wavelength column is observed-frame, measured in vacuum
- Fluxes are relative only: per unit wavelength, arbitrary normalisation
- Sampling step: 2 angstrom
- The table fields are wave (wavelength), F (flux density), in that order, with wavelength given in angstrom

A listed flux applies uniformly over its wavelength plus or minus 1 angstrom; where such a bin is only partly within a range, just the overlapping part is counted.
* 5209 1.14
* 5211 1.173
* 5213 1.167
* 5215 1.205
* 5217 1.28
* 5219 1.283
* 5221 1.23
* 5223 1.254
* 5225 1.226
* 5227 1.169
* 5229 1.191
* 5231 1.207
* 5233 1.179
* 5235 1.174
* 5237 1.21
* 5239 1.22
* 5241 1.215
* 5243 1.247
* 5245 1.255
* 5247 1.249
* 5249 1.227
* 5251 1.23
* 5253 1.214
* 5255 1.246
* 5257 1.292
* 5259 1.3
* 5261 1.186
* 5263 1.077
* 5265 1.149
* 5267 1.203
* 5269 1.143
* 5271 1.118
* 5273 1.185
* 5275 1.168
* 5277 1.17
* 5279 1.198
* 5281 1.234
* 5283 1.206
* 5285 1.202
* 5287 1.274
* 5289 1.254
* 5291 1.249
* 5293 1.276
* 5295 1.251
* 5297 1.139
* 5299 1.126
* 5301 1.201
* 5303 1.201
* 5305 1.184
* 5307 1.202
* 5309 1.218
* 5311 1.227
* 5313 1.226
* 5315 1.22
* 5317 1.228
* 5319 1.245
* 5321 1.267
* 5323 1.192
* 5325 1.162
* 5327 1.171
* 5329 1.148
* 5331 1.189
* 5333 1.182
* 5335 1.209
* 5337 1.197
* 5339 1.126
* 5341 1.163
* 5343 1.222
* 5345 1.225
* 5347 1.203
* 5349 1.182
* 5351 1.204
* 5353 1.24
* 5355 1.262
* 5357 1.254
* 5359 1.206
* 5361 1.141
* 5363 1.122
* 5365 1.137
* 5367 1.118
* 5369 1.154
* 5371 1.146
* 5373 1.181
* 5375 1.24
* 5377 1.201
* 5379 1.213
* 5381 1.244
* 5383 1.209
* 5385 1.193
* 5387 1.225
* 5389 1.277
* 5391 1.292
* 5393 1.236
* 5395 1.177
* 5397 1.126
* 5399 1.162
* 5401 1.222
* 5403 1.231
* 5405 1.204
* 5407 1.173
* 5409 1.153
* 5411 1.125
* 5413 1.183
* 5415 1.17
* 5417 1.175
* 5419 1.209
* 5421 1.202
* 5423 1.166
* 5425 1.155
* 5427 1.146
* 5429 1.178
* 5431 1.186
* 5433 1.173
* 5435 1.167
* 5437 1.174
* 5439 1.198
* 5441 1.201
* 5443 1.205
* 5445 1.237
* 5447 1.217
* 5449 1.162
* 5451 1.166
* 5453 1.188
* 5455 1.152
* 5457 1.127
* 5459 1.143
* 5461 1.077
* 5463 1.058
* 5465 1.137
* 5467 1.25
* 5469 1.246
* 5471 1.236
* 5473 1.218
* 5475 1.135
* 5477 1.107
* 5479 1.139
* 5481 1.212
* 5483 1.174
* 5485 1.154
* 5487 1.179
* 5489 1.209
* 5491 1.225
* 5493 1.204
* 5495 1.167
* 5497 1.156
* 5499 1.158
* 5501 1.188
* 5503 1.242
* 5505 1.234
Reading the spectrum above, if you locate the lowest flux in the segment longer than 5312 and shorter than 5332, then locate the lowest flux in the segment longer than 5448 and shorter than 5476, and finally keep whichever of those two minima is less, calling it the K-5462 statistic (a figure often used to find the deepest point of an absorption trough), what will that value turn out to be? 1.06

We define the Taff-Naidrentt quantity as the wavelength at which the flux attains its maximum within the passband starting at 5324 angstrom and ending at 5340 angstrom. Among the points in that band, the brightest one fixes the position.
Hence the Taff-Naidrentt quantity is 5335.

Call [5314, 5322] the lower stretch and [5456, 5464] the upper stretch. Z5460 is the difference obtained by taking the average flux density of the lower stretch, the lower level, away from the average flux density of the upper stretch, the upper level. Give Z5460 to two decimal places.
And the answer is -0.14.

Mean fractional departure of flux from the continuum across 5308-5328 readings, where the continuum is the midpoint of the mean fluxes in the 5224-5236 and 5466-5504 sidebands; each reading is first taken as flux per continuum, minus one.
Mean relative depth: 0.02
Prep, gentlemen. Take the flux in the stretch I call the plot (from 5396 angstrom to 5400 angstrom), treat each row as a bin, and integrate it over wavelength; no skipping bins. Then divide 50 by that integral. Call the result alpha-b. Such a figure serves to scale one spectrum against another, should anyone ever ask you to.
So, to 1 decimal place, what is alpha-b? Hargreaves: 10.9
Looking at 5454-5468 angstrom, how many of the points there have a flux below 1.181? 6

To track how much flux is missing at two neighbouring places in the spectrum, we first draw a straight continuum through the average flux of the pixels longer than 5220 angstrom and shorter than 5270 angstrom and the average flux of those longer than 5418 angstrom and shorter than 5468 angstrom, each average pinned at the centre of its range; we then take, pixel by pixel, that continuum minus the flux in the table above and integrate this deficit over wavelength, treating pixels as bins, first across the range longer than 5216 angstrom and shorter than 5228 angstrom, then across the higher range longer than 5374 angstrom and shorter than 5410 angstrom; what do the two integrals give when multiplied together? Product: 0.29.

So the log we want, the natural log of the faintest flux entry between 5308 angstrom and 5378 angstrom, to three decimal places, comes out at 0.112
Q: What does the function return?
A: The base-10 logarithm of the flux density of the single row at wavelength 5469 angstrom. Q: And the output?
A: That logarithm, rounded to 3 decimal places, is 0.096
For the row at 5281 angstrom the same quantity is 0.091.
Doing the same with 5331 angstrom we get 0.075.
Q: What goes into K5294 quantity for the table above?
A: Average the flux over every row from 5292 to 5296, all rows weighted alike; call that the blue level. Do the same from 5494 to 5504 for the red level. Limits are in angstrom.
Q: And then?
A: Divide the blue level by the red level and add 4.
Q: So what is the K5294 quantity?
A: 5.07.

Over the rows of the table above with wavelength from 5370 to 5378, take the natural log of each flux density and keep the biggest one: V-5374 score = 0.215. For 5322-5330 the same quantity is 0.176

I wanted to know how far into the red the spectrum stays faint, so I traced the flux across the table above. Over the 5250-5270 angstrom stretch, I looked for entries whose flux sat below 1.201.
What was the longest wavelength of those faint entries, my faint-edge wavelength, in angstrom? 5269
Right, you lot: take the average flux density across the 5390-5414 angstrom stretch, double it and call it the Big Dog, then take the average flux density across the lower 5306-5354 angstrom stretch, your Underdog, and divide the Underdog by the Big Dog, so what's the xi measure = 0.505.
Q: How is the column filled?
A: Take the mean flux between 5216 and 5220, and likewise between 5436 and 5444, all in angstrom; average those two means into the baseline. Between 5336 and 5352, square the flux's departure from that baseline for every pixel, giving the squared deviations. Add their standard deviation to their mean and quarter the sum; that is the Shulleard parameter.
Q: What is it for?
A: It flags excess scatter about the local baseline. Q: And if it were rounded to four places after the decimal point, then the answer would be 0.0018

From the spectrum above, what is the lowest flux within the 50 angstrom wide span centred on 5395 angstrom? 1.125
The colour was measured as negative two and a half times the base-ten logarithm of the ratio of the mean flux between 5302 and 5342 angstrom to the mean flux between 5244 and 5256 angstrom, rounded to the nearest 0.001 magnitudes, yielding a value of 0.035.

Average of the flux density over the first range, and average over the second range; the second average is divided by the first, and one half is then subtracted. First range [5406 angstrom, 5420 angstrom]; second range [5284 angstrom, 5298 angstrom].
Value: 0.556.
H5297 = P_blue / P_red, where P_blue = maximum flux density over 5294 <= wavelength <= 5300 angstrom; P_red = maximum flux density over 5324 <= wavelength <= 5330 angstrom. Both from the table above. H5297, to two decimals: 1.07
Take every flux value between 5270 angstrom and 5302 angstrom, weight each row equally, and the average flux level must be 1.20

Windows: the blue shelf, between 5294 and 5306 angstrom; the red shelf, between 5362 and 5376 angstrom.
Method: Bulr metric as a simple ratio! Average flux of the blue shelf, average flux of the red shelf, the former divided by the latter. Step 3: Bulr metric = 1.02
